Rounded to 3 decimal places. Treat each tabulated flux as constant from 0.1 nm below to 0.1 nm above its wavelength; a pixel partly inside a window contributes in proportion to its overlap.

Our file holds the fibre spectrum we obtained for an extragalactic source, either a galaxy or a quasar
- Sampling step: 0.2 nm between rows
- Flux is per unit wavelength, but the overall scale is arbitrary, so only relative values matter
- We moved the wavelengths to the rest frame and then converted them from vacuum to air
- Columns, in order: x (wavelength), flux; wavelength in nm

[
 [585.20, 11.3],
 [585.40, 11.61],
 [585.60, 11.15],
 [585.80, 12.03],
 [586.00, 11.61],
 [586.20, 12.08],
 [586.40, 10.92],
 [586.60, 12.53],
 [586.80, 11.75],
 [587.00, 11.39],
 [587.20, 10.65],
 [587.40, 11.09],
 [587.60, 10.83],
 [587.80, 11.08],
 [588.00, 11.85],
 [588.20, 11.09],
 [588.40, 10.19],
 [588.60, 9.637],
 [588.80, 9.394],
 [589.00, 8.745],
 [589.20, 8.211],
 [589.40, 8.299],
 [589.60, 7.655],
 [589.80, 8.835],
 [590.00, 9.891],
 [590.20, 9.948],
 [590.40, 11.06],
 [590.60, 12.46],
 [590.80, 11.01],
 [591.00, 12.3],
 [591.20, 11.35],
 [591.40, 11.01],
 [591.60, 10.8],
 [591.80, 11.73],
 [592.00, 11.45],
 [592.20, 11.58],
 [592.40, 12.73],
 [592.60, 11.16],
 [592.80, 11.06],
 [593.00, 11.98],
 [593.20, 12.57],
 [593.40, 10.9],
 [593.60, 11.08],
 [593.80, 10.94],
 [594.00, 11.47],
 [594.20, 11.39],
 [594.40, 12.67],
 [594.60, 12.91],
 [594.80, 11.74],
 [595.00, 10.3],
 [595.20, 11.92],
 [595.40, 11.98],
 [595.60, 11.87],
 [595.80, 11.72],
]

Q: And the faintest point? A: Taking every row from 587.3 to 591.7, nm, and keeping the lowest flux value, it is 7.655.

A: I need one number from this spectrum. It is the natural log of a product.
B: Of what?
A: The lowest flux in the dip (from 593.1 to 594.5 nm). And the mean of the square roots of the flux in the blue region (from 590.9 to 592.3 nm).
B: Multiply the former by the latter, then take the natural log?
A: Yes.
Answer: 3.61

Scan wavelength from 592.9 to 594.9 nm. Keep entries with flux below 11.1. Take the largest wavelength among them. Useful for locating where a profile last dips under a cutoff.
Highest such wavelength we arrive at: 593.80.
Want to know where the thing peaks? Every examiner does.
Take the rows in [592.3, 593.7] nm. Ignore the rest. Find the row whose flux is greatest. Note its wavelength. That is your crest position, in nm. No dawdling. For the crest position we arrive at 592.40 nm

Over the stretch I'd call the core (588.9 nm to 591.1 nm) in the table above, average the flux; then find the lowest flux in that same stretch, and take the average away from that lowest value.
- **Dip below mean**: -2.2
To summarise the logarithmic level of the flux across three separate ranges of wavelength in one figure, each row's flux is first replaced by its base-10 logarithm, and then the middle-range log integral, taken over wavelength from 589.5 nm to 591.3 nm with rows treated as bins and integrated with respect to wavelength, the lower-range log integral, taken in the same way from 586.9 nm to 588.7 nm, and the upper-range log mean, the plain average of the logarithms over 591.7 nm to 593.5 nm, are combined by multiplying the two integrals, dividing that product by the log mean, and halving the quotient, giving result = 1.60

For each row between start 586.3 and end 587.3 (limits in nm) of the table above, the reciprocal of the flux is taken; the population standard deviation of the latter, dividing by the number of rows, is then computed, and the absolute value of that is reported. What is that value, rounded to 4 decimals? 0.0049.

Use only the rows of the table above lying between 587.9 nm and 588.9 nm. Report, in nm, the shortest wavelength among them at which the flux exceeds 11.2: 588.00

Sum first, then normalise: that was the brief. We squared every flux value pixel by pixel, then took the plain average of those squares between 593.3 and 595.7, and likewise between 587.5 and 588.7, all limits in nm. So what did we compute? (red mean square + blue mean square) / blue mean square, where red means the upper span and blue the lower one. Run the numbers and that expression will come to 2.16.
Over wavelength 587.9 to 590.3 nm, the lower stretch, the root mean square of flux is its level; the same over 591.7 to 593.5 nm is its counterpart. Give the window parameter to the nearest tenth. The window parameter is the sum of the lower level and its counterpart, 21.3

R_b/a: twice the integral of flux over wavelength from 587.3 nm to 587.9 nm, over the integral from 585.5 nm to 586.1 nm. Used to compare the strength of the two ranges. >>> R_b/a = 1.9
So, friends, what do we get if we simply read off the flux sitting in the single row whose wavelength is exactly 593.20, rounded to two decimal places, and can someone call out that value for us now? 12.57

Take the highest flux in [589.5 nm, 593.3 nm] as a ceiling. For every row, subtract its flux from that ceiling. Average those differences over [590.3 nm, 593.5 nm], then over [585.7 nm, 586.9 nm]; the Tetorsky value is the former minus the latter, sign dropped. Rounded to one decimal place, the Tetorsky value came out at 0.2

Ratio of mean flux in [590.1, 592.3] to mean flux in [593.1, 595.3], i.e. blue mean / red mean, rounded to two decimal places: 0.98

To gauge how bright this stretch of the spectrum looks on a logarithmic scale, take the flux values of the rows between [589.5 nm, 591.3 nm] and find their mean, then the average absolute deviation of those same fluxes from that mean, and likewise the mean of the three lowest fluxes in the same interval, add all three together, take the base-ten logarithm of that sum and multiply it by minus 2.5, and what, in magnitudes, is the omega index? -3.28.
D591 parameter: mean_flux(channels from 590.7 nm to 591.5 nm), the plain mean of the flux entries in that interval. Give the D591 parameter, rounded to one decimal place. 11.4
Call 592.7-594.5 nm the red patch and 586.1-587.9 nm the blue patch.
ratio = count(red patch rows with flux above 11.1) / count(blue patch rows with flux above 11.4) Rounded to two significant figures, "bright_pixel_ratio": 1.7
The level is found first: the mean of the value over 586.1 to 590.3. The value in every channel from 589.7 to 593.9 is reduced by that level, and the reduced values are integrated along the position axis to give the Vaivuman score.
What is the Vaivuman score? 4.0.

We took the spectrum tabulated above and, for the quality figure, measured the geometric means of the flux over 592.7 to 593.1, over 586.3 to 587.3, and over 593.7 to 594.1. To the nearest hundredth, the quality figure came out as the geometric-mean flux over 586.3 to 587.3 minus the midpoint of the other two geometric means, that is 0.07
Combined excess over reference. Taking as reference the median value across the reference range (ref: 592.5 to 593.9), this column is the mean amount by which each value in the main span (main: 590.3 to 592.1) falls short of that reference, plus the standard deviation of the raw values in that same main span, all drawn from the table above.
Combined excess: 0.2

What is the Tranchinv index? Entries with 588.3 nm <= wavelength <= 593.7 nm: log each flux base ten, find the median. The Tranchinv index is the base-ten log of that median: 0.018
